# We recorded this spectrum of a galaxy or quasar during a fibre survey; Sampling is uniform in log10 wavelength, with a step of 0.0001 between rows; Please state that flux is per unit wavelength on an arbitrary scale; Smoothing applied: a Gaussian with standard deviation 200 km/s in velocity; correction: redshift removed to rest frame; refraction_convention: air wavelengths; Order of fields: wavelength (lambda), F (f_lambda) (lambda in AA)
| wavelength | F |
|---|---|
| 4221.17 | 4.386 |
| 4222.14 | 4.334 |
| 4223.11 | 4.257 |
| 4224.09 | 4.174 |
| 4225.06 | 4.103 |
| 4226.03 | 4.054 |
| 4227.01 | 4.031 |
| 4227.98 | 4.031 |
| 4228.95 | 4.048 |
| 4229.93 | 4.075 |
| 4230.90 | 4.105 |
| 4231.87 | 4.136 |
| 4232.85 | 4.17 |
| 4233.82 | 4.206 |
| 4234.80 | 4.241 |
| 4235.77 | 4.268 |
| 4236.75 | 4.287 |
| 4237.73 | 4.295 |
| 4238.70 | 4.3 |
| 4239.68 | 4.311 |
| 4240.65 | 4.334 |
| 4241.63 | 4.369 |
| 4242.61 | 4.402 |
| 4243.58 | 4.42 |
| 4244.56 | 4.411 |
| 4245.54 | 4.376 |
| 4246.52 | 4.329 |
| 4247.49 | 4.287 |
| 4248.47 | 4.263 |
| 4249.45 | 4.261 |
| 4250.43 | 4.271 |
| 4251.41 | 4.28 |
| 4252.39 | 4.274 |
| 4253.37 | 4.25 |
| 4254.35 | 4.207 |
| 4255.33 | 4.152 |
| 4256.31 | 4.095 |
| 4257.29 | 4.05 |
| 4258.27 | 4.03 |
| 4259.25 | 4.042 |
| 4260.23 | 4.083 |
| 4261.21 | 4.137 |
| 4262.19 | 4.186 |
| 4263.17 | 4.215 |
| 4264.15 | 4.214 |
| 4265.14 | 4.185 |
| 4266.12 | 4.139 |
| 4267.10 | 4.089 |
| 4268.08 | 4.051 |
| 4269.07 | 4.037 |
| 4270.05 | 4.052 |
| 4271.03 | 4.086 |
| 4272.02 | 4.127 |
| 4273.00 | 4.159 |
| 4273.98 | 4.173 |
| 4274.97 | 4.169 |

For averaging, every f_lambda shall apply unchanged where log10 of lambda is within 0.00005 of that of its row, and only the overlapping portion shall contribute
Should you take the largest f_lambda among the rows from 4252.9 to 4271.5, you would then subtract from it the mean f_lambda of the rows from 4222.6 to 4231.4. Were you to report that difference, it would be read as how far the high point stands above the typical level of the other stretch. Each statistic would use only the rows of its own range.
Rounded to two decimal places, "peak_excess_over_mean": 0.15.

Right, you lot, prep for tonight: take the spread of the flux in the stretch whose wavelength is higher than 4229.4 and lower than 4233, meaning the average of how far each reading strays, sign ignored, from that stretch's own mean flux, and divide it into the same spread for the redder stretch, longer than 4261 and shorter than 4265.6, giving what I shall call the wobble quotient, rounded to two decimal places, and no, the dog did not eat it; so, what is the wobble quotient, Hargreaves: 0.69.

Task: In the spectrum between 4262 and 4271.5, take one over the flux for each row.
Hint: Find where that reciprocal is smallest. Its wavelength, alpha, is 4263.17 AA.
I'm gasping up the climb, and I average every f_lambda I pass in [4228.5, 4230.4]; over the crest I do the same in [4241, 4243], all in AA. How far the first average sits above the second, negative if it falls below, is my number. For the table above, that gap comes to -0.32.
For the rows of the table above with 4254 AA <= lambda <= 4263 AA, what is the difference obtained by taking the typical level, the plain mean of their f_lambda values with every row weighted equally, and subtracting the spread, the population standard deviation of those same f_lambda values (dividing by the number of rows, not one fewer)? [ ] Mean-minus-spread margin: 4.05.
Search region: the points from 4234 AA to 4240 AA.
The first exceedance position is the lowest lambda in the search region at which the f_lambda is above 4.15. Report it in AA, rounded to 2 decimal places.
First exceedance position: 4234.80 AA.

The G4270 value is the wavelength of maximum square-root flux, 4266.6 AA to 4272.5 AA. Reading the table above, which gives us 4272.02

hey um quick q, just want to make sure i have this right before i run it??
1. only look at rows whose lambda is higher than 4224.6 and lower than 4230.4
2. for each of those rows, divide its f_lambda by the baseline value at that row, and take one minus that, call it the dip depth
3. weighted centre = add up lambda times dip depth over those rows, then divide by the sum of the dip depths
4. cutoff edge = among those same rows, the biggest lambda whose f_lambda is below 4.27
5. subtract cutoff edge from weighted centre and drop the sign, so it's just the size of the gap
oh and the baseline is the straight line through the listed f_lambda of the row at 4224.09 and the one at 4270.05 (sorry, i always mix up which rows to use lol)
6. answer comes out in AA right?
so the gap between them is 2.4 AA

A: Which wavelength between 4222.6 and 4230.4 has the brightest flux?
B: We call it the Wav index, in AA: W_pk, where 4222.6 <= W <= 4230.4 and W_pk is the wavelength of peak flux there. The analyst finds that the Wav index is 4223.11 AA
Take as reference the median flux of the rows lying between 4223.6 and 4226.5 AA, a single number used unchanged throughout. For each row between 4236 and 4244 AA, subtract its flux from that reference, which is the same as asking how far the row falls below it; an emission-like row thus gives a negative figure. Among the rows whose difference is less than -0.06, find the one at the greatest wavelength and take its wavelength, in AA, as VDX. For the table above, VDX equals 4243.58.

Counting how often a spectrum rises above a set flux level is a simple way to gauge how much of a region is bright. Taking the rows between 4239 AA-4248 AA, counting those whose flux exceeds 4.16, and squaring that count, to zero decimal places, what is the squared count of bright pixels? 81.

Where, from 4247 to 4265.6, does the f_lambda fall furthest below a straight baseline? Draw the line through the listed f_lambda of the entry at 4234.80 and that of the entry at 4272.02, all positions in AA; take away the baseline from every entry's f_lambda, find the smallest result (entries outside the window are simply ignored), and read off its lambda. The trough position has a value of 4258.27 AA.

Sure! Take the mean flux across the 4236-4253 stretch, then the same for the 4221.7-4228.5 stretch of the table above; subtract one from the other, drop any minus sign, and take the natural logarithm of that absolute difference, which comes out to -1.7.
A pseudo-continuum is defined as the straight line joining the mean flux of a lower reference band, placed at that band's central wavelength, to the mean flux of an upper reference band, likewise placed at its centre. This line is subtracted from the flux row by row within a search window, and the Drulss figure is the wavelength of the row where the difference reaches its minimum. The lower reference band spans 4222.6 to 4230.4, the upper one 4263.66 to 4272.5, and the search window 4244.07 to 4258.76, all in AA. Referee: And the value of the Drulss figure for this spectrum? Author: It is 4258.27 AA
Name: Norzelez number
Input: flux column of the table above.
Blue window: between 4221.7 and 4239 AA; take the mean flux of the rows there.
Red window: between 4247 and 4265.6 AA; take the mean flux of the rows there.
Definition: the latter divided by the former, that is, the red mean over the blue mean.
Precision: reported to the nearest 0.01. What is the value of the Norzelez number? 1.00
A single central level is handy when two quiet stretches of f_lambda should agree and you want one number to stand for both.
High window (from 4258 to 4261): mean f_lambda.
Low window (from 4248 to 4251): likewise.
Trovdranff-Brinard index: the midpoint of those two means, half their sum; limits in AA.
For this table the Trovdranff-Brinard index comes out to 4.16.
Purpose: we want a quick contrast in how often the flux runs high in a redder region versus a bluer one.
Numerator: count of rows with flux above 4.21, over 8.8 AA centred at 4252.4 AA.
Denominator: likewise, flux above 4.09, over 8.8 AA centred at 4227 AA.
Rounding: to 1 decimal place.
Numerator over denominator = 1.5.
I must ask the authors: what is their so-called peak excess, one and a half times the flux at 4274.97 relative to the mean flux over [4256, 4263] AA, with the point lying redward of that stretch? 1.53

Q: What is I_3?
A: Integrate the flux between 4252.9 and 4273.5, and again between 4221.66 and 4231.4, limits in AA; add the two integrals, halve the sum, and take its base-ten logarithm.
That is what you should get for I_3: 1.796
